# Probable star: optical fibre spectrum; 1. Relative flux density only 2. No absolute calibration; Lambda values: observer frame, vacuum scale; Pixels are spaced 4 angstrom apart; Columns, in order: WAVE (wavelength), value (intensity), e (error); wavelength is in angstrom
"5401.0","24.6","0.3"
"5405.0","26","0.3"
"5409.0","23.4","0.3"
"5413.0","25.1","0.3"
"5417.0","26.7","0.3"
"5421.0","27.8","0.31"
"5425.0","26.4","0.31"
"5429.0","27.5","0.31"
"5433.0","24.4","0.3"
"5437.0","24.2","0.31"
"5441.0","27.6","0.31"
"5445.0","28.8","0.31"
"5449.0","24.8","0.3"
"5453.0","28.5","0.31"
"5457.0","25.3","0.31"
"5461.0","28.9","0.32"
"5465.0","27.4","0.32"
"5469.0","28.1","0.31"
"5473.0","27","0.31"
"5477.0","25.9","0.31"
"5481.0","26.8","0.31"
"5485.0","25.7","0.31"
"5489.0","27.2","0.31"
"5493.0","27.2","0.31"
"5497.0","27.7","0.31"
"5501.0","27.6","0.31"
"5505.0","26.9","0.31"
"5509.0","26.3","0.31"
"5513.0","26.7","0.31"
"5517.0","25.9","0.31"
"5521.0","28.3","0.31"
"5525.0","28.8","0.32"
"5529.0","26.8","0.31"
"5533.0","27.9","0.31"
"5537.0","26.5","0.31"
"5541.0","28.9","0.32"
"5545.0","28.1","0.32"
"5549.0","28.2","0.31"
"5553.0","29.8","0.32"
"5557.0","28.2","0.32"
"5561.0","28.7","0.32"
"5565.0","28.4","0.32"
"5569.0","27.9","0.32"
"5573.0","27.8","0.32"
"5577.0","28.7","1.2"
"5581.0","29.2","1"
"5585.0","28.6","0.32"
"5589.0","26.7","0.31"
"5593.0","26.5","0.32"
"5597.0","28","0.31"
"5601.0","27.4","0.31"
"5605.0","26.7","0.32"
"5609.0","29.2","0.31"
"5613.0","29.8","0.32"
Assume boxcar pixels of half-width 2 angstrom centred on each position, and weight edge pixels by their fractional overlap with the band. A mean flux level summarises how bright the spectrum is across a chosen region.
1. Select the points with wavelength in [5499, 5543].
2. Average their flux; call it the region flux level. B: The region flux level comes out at 27.3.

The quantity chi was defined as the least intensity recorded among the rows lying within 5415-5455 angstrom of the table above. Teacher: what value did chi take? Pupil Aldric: 24.2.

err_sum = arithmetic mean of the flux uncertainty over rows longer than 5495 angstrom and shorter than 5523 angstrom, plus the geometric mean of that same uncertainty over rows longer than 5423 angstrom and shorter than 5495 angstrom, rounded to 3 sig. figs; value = 0.620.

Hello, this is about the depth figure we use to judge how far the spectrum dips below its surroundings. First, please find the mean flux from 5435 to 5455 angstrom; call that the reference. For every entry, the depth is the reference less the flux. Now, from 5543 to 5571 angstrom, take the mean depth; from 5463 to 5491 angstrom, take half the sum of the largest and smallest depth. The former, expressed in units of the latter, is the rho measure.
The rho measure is 14.1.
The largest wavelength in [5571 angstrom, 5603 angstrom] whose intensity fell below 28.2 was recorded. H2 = 5601.0 angstrom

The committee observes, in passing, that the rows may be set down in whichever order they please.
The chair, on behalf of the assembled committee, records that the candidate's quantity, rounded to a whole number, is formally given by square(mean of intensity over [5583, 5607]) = 746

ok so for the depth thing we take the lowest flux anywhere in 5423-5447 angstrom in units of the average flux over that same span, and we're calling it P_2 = 0.914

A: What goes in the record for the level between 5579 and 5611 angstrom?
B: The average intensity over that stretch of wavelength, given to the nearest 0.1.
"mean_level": 27.8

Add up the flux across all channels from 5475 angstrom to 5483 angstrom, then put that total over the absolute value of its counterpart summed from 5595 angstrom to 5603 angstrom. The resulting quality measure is 1.0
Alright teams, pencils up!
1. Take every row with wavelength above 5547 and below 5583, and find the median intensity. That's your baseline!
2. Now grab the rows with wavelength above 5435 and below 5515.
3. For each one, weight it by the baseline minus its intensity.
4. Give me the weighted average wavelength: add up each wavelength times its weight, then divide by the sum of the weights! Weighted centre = 5473.9 angstrom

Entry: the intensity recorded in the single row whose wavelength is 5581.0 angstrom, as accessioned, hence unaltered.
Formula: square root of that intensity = 5.40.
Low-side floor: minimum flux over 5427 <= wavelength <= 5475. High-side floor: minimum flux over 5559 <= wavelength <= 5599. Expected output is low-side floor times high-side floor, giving 641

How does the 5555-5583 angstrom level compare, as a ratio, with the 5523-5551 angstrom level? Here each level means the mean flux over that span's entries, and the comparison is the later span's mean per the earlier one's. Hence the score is 1.02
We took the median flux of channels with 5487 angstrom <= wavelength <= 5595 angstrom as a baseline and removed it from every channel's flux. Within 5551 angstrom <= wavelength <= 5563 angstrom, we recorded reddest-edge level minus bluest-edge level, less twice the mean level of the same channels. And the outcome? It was -3.1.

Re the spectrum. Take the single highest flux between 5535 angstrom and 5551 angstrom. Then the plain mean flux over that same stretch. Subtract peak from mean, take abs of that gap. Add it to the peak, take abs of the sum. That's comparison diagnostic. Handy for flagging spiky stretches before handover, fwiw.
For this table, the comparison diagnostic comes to 29.9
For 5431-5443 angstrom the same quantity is 29.8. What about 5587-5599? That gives 28.9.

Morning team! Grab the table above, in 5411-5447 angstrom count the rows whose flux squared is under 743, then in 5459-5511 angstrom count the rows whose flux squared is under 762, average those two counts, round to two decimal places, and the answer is 7.50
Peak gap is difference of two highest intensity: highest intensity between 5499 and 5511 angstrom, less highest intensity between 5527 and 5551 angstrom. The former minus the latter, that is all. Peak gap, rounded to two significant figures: -1.3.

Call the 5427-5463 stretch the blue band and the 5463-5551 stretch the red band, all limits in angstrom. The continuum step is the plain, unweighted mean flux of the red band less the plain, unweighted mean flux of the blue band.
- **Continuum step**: 0.60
